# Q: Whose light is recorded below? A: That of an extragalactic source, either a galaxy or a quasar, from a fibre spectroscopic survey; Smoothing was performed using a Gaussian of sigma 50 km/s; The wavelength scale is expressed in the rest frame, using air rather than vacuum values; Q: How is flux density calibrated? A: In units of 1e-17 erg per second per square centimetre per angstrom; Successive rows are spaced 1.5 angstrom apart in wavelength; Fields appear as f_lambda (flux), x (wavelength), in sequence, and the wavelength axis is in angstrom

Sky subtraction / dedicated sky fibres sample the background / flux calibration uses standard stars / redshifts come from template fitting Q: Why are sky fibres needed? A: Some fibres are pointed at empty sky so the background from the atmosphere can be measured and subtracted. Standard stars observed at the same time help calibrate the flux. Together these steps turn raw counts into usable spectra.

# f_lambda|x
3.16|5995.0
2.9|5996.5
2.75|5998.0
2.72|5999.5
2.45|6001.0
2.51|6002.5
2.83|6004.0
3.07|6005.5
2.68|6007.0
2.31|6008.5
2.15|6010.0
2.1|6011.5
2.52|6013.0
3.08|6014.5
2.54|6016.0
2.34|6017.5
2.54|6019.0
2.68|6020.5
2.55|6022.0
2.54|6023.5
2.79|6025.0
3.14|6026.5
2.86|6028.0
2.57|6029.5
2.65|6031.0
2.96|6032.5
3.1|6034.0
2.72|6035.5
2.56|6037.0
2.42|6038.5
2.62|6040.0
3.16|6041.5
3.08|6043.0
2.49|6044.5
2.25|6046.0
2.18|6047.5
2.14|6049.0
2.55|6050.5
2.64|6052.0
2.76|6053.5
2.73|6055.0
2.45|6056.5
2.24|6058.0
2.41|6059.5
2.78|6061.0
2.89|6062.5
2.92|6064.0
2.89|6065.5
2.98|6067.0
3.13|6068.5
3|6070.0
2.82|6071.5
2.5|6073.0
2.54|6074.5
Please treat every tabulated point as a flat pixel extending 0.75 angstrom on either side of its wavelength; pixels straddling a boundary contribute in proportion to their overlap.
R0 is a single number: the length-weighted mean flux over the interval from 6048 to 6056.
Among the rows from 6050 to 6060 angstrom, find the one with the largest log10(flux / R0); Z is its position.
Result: 6053.5 angstrom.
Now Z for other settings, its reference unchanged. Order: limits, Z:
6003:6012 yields 6005.5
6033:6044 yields 6041.5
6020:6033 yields 6026.5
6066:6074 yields 6068.5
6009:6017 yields 6014.5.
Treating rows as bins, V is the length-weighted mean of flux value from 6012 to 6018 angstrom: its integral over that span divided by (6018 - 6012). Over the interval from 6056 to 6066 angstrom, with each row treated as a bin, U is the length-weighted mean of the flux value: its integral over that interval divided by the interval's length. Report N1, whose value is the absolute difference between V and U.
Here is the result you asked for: 0.04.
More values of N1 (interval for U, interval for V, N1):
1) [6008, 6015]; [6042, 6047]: 0.20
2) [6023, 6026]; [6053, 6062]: 0.15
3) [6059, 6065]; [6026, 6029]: 0.18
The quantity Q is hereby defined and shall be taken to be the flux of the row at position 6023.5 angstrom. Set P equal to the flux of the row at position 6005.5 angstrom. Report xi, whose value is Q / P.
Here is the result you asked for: 0.83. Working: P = 3.07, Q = 2.54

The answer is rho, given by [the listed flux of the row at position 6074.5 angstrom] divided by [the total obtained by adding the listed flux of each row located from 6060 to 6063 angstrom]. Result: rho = 0.45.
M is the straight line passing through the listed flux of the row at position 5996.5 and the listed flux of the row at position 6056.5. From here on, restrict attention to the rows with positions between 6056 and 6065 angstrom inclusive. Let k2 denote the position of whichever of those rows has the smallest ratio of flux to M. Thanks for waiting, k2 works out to 6058.0 angstrom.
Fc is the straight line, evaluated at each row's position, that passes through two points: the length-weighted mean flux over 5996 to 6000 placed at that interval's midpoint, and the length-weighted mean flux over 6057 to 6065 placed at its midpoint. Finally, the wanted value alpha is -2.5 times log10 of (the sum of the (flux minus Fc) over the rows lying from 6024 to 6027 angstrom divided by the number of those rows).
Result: 1.6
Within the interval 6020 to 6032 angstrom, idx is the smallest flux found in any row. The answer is 2.54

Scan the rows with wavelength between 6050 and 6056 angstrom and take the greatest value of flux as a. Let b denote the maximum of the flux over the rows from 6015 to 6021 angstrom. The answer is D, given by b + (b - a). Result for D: 2.60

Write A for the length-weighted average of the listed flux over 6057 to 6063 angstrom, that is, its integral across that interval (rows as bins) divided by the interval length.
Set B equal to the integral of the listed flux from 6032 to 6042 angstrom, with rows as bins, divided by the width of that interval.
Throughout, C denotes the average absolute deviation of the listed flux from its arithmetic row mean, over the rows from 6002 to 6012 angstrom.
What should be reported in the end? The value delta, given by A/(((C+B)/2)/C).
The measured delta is 0.48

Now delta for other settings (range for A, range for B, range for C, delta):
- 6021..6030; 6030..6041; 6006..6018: 0.44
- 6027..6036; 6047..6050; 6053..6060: 0.43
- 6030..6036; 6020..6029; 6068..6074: 0.39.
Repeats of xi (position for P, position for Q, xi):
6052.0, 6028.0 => 1.08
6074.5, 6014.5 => 1.21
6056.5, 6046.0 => 0.92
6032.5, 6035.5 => 0.92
